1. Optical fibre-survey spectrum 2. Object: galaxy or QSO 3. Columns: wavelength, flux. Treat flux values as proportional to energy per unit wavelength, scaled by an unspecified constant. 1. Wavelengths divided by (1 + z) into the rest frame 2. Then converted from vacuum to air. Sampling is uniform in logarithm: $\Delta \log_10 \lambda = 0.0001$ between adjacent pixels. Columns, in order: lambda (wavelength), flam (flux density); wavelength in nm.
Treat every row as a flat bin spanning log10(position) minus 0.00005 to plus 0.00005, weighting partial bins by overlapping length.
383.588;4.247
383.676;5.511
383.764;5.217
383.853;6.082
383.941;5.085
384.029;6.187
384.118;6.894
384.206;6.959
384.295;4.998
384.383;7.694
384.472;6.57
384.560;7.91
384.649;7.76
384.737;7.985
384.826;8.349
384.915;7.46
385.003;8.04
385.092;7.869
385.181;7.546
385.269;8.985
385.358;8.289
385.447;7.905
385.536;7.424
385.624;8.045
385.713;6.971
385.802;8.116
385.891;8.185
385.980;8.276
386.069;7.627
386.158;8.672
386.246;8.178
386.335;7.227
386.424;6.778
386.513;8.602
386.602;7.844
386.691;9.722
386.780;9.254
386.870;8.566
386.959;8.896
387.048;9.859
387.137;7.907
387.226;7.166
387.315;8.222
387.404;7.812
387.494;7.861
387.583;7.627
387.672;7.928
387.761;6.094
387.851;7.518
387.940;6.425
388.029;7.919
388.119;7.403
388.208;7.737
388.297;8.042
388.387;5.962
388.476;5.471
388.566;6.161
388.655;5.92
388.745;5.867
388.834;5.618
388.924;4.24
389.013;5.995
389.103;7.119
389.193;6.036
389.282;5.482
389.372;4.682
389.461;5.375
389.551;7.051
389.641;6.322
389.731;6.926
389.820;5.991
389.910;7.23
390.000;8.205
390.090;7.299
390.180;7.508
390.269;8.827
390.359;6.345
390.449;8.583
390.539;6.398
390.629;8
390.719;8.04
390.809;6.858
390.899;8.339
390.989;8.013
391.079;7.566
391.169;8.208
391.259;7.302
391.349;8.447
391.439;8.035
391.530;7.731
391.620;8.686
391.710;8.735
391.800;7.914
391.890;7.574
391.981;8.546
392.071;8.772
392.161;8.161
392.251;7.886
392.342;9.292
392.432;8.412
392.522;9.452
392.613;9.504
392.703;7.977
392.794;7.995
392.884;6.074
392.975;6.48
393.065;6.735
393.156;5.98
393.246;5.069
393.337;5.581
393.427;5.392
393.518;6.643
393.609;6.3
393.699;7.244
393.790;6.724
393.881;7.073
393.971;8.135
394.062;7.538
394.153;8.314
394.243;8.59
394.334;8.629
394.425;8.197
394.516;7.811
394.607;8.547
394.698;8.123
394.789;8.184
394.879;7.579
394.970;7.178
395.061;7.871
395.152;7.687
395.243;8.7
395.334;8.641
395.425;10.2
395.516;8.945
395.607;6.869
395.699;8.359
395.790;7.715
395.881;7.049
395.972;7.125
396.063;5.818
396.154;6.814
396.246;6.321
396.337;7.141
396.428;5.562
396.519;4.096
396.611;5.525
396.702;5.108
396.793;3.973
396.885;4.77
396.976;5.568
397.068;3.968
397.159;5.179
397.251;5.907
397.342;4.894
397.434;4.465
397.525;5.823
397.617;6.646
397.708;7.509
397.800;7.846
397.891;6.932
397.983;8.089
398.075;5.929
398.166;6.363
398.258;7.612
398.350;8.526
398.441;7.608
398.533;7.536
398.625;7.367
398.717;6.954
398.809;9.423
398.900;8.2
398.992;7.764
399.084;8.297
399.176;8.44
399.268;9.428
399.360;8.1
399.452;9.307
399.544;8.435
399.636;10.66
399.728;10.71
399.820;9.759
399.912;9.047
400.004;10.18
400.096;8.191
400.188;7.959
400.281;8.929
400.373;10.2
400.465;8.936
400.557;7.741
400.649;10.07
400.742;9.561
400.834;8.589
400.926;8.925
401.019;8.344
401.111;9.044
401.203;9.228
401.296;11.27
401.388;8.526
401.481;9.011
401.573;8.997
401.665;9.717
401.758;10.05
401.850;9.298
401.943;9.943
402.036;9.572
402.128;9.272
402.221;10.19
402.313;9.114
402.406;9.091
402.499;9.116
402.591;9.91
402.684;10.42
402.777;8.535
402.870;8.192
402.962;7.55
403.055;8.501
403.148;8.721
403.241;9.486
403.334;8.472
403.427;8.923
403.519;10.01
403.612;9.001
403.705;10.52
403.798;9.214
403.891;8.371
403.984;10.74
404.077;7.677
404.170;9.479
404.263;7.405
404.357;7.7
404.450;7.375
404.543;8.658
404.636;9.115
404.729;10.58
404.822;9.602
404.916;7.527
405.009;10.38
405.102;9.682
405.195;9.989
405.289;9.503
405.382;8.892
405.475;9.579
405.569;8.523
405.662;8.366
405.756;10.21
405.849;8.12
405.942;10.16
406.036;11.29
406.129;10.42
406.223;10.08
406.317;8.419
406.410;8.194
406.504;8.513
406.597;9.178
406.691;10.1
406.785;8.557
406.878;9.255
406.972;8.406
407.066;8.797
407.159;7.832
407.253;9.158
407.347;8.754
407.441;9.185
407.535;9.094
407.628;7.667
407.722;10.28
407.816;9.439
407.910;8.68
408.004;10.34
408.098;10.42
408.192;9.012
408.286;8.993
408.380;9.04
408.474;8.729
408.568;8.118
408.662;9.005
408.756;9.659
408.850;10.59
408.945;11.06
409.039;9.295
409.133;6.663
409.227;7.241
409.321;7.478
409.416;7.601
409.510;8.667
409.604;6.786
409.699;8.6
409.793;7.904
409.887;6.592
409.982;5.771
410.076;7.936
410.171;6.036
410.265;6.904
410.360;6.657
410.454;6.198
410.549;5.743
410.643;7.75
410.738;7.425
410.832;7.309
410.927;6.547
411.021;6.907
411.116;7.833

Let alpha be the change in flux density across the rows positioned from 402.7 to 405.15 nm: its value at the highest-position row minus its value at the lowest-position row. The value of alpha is 1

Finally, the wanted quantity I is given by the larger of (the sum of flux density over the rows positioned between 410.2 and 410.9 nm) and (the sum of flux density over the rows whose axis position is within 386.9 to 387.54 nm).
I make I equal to 58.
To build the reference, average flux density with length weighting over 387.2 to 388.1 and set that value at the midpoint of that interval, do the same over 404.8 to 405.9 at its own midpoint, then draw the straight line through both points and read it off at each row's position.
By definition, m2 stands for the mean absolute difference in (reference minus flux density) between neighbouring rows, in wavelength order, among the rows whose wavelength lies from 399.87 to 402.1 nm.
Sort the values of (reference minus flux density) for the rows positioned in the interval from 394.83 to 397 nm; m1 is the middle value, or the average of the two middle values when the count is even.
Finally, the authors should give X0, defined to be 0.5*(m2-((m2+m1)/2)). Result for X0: -0.06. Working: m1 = 1.2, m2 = 0.95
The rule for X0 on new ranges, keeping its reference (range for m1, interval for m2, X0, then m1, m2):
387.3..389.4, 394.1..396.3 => -0.13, 1.2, 0.69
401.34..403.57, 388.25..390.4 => 0.29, -0.2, 0.97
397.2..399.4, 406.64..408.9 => -0.02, 0.9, 0.82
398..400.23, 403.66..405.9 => 0.24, 0.3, 1.27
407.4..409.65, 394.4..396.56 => 0.09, 0.5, 0.83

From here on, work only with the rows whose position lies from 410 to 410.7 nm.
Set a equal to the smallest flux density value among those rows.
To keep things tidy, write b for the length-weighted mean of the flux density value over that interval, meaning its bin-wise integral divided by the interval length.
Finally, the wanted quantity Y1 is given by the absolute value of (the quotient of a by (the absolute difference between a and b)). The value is 5.9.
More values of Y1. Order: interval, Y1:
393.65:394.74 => 5.7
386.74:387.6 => 6.2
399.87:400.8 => 5.8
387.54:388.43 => 4.6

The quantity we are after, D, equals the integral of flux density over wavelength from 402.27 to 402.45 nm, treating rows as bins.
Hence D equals 1.6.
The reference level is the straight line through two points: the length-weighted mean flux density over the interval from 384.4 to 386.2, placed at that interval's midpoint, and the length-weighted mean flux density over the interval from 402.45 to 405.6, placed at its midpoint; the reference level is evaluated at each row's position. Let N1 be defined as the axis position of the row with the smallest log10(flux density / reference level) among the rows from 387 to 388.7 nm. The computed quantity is 388.476 nm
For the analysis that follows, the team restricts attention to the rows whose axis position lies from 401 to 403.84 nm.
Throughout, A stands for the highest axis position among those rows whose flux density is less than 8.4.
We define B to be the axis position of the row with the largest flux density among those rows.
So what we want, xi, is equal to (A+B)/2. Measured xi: 402.13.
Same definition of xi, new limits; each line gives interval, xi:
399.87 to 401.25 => 400.70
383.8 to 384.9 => 384.83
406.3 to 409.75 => 409.27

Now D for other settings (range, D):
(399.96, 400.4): 4.0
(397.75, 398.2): 3.2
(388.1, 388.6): 3.4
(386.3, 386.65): 2.7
